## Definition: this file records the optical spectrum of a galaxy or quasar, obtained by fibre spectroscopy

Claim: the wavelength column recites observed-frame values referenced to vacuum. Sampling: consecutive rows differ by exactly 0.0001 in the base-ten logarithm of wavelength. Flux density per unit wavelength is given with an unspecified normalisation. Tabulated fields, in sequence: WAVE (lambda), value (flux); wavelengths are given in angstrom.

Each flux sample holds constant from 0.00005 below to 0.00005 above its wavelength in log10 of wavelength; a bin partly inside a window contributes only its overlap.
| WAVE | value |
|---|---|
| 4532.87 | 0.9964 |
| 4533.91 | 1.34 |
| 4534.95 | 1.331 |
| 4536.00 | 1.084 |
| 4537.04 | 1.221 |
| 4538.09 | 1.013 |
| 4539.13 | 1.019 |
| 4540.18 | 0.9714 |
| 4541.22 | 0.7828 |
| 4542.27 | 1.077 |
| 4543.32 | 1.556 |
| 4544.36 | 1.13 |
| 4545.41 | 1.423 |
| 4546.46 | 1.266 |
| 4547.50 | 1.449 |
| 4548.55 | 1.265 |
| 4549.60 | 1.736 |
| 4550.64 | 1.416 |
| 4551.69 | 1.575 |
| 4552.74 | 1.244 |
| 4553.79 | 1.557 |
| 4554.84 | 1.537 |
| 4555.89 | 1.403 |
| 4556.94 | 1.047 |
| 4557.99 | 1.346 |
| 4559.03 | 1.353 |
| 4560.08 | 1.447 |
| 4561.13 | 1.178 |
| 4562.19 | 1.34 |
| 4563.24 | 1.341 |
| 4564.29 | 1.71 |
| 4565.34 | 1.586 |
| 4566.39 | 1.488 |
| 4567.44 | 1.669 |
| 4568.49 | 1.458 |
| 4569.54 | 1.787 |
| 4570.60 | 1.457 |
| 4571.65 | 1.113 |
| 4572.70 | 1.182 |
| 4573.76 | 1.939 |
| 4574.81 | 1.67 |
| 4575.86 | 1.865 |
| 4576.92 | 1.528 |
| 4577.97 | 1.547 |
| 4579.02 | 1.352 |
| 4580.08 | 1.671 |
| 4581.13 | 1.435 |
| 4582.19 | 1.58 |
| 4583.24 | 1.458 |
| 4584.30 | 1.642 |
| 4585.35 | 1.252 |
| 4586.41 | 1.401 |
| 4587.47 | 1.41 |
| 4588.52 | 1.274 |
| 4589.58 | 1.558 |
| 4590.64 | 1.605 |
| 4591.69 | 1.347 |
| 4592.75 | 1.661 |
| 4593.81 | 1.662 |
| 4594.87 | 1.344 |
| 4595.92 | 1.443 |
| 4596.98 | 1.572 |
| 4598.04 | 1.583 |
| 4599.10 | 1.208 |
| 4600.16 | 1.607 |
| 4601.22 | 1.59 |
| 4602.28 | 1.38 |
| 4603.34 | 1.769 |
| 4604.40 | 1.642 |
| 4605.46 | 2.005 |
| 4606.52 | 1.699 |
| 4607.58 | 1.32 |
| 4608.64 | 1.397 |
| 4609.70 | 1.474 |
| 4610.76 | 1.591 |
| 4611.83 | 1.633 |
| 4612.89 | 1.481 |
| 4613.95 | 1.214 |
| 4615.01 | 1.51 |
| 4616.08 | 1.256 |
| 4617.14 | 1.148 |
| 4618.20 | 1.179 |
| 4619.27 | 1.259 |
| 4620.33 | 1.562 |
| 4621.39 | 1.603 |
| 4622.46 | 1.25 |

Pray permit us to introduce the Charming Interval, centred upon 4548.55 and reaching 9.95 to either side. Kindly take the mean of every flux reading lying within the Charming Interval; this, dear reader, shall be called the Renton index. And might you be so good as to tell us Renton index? 1.31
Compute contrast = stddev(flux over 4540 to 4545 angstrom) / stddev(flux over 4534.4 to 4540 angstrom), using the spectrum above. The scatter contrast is 2.06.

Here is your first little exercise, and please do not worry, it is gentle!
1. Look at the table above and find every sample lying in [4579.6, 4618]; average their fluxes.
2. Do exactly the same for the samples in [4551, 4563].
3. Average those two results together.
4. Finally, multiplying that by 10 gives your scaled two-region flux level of 14.3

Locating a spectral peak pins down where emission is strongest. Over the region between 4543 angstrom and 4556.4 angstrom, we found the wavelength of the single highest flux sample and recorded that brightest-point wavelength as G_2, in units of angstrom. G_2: 4549.60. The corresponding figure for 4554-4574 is 4573.76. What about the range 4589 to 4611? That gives 4605.46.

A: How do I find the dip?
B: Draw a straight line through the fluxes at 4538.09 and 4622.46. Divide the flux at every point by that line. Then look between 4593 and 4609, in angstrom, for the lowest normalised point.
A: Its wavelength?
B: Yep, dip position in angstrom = 4599.10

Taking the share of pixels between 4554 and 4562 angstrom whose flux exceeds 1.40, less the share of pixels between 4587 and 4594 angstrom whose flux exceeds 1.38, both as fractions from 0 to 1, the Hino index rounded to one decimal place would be -0.3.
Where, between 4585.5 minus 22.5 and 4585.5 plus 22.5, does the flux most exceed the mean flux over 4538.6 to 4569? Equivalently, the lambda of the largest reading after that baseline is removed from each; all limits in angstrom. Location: 4605.46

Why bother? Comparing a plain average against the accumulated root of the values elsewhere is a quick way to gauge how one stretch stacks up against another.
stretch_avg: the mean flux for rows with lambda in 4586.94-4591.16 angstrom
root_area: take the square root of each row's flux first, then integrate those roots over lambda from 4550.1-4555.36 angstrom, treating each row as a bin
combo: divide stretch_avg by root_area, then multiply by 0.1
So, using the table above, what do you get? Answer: 0.023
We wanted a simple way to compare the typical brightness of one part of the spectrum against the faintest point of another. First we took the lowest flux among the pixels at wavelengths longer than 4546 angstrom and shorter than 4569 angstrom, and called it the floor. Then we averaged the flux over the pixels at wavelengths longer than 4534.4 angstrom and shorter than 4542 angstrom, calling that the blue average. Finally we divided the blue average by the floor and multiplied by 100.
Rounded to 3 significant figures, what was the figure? 101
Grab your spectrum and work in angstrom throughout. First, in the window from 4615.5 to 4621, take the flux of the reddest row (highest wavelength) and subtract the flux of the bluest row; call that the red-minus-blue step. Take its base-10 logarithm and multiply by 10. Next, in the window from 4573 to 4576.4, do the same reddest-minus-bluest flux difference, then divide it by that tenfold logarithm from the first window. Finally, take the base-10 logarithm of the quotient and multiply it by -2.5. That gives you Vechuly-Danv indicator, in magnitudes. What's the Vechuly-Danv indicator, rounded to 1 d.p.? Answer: 4.6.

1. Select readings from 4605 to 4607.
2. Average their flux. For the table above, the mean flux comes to 1.85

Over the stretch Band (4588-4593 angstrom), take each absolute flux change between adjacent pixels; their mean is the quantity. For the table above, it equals 0.23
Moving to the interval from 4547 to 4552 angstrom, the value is 0.28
